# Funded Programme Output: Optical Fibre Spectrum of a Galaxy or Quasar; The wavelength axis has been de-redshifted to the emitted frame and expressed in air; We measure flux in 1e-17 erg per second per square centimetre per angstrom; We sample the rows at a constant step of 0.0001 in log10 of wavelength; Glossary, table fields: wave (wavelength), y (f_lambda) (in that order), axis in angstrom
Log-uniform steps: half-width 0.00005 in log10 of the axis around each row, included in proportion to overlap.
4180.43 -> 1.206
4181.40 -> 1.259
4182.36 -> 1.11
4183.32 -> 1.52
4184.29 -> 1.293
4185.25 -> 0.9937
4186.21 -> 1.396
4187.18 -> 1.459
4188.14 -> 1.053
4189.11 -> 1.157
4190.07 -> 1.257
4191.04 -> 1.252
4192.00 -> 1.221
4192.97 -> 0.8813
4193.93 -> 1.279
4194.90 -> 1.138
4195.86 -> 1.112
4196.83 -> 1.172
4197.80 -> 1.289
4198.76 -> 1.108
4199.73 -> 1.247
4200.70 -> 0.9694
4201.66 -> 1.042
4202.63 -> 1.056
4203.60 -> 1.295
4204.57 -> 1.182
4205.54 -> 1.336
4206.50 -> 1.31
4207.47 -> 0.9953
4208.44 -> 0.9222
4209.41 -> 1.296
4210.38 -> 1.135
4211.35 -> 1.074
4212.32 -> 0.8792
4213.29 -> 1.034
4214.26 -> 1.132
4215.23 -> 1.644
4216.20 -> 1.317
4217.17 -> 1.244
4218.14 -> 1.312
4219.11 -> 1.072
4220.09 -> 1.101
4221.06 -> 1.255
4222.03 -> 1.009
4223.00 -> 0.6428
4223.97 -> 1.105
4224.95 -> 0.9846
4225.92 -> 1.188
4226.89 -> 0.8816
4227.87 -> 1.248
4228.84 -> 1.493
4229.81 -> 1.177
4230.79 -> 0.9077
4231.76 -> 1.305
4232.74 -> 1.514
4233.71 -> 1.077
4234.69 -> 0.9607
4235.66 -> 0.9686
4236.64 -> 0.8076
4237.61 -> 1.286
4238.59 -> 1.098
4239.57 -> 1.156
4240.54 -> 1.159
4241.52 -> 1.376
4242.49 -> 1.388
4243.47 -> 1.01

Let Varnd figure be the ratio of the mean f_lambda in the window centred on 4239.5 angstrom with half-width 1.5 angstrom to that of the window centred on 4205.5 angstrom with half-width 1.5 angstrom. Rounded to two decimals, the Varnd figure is 0.89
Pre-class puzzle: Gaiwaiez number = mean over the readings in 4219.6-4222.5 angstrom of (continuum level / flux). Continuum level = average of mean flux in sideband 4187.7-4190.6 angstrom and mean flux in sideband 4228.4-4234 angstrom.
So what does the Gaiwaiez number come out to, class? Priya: 1.08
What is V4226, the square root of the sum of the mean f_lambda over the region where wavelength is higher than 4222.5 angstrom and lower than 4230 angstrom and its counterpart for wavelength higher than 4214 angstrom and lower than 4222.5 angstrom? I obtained 1.52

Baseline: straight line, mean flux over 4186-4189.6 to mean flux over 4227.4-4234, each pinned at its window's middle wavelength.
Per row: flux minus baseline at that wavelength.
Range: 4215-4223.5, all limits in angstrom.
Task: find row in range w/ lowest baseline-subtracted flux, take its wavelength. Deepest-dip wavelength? 4223.00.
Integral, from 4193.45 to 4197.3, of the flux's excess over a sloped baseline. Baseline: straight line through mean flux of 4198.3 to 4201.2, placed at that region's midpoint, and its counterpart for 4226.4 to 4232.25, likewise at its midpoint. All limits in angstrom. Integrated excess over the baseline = 0.3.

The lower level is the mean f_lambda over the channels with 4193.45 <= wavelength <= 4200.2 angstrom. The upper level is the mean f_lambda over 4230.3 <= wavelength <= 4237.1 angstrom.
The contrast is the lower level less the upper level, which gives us 0.11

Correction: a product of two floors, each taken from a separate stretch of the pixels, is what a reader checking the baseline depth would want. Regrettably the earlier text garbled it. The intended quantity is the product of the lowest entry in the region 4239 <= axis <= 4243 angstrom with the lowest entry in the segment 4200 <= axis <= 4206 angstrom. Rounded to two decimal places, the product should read 1.12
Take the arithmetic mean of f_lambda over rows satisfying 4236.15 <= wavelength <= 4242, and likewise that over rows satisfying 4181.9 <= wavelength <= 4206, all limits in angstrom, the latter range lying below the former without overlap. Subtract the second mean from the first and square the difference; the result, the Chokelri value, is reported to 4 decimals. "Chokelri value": 0.0021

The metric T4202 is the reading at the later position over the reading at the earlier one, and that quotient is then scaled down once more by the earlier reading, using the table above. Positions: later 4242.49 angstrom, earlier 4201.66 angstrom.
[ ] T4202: 1.3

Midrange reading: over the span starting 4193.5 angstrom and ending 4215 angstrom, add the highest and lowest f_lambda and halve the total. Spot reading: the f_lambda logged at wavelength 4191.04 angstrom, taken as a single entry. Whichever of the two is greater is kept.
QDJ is 1.25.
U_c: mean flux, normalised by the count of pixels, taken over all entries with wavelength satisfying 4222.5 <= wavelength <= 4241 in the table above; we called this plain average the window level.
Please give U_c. 1.10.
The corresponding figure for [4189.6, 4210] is 1.16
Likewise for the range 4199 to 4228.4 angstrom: 1.13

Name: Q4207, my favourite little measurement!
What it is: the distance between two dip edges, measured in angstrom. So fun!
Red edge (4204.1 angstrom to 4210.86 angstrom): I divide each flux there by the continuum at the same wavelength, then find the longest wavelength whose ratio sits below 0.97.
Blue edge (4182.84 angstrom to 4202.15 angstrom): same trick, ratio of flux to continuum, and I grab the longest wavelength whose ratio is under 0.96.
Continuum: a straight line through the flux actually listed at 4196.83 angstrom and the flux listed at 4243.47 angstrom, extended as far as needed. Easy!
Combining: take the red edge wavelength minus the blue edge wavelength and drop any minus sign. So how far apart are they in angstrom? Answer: 6.8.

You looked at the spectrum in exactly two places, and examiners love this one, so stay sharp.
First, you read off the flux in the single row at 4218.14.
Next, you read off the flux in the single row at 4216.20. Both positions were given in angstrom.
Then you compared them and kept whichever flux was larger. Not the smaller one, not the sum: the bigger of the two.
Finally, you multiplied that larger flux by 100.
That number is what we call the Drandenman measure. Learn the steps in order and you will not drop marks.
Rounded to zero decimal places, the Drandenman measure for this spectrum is 132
